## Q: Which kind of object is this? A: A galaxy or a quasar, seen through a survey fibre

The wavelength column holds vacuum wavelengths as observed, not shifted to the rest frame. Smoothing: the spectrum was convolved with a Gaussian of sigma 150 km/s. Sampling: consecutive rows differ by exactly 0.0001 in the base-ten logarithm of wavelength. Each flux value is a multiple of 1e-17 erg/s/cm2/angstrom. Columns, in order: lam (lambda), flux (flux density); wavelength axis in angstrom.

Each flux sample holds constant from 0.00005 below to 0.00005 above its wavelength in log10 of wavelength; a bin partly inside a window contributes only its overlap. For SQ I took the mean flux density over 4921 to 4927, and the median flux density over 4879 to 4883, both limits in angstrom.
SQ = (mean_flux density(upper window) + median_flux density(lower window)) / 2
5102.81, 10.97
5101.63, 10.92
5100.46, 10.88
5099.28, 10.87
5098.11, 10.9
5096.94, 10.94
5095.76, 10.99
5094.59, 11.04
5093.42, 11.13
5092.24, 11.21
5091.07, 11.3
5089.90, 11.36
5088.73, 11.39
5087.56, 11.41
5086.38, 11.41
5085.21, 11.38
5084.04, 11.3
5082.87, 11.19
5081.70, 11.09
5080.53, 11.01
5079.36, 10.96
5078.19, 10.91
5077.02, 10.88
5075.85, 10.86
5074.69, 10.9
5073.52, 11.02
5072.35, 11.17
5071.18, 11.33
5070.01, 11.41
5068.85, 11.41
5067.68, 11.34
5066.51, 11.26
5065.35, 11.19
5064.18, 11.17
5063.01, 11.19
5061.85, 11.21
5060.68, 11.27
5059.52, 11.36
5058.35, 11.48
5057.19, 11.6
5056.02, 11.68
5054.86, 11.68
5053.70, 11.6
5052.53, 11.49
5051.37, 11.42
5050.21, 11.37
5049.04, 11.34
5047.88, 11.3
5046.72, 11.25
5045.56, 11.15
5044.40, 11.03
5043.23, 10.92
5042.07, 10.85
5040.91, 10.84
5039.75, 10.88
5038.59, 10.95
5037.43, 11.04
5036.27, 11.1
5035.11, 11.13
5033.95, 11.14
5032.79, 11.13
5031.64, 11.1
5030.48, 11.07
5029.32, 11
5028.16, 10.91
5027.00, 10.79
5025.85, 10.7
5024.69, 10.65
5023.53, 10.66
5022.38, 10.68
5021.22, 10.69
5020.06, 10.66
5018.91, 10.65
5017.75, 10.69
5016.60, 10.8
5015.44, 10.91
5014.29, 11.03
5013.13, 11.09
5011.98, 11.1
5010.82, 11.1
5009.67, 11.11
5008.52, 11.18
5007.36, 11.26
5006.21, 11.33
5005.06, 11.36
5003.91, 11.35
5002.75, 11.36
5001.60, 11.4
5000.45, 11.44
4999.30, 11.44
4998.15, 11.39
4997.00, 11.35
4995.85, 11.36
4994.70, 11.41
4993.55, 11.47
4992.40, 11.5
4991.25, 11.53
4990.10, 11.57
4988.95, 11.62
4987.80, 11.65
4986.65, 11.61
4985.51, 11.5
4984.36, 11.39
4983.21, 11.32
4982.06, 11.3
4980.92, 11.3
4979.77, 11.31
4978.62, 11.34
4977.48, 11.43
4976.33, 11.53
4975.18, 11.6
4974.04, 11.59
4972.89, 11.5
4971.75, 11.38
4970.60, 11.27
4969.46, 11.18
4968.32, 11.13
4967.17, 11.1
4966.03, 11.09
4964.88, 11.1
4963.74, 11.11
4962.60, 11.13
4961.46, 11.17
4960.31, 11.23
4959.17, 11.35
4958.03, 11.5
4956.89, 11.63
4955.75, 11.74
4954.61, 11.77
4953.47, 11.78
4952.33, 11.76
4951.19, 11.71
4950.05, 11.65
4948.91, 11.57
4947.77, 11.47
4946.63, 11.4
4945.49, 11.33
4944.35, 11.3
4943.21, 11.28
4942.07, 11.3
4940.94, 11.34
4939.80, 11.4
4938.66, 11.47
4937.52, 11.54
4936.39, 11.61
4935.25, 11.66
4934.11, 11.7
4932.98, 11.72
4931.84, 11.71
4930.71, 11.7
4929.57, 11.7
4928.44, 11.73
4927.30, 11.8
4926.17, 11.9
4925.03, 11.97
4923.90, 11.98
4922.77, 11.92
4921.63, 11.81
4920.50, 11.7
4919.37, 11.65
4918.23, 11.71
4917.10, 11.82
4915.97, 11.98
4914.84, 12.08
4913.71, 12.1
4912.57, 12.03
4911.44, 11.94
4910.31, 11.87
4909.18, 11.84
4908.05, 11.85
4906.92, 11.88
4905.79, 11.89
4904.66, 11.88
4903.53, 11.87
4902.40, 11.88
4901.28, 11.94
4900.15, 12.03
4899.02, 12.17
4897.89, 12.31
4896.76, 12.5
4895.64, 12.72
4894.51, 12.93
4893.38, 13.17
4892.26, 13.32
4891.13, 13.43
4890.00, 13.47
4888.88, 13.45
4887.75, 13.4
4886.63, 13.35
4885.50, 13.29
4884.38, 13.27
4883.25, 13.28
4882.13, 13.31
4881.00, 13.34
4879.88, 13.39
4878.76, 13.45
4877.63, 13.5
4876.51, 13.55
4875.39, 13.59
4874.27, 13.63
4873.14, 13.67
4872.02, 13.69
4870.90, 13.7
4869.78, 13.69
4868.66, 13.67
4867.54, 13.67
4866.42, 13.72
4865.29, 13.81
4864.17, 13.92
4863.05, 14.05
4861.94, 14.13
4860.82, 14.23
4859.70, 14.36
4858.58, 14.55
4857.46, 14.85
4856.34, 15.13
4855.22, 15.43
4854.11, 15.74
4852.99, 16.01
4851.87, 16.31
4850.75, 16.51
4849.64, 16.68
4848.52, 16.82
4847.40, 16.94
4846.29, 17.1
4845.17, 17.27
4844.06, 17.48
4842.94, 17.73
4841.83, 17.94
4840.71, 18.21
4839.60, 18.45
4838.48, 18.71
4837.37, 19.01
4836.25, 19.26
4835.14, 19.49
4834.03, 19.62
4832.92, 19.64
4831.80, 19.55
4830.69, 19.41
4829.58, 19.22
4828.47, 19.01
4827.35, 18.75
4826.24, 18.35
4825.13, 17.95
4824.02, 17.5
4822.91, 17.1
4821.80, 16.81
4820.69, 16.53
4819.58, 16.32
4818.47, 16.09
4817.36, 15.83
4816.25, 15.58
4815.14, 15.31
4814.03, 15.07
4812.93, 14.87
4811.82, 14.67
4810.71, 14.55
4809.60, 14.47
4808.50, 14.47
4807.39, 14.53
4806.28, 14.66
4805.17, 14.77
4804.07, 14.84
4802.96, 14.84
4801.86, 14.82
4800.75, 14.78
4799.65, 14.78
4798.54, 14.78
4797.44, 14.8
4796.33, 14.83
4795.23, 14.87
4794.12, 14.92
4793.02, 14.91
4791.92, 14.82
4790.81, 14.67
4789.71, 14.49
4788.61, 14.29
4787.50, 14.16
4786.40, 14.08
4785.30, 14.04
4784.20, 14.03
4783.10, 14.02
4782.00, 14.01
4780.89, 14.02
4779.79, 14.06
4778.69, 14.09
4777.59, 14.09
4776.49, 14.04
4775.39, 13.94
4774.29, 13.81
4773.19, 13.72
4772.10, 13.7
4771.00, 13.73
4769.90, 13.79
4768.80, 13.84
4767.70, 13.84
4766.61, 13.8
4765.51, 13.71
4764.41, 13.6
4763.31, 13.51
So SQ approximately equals 12.6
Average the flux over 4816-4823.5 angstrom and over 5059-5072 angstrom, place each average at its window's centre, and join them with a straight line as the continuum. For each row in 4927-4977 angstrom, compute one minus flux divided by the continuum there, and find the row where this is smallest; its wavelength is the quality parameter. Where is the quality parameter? 4975.18 angstrom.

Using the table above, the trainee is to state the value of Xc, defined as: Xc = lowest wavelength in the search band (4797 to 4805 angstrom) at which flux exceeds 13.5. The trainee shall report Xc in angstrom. 4797.44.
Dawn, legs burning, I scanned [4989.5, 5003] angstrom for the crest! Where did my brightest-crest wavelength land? 4990.10 angstrom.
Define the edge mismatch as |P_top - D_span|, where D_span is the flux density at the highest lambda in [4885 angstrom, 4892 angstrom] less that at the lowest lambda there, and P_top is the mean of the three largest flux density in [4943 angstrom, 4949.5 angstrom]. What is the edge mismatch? 11.3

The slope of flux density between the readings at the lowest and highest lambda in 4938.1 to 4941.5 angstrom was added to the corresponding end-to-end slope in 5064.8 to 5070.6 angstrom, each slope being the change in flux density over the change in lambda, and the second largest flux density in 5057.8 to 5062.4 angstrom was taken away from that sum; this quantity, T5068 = -11.4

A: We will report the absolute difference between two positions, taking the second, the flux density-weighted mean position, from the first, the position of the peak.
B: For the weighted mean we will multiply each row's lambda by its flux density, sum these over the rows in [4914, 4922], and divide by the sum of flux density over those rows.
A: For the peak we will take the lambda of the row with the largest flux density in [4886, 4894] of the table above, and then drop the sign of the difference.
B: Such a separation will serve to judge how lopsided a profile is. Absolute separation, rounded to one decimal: 28.2 angstrom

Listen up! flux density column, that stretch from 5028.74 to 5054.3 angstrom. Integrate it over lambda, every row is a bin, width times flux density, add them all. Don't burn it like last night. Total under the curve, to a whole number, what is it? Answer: 285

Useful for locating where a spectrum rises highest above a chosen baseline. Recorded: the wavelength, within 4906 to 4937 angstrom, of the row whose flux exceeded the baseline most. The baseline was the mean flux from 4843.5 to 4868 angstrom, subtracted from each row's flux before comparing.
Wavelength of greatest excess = 4913.71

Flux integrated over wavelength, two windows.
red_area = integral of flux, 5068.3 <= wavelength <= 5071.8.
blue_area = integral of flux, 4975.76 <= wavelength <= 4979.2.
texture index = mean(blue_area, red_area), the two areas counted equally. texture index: 39.6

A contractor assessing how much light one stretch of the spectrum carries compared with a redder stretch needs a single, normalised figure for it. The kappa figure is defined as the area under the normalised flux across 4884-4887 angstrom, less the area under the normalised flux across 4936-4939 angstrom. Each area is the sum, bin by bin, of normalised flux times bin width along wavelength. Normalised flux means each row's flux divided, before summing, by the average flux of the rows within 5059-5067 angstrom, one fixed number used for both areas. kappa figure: 0.5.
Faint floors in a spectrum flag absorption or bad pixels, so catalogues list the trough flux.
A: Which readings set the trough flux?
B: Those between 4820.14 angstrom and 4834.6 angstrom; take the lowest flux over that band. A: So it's 16.53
